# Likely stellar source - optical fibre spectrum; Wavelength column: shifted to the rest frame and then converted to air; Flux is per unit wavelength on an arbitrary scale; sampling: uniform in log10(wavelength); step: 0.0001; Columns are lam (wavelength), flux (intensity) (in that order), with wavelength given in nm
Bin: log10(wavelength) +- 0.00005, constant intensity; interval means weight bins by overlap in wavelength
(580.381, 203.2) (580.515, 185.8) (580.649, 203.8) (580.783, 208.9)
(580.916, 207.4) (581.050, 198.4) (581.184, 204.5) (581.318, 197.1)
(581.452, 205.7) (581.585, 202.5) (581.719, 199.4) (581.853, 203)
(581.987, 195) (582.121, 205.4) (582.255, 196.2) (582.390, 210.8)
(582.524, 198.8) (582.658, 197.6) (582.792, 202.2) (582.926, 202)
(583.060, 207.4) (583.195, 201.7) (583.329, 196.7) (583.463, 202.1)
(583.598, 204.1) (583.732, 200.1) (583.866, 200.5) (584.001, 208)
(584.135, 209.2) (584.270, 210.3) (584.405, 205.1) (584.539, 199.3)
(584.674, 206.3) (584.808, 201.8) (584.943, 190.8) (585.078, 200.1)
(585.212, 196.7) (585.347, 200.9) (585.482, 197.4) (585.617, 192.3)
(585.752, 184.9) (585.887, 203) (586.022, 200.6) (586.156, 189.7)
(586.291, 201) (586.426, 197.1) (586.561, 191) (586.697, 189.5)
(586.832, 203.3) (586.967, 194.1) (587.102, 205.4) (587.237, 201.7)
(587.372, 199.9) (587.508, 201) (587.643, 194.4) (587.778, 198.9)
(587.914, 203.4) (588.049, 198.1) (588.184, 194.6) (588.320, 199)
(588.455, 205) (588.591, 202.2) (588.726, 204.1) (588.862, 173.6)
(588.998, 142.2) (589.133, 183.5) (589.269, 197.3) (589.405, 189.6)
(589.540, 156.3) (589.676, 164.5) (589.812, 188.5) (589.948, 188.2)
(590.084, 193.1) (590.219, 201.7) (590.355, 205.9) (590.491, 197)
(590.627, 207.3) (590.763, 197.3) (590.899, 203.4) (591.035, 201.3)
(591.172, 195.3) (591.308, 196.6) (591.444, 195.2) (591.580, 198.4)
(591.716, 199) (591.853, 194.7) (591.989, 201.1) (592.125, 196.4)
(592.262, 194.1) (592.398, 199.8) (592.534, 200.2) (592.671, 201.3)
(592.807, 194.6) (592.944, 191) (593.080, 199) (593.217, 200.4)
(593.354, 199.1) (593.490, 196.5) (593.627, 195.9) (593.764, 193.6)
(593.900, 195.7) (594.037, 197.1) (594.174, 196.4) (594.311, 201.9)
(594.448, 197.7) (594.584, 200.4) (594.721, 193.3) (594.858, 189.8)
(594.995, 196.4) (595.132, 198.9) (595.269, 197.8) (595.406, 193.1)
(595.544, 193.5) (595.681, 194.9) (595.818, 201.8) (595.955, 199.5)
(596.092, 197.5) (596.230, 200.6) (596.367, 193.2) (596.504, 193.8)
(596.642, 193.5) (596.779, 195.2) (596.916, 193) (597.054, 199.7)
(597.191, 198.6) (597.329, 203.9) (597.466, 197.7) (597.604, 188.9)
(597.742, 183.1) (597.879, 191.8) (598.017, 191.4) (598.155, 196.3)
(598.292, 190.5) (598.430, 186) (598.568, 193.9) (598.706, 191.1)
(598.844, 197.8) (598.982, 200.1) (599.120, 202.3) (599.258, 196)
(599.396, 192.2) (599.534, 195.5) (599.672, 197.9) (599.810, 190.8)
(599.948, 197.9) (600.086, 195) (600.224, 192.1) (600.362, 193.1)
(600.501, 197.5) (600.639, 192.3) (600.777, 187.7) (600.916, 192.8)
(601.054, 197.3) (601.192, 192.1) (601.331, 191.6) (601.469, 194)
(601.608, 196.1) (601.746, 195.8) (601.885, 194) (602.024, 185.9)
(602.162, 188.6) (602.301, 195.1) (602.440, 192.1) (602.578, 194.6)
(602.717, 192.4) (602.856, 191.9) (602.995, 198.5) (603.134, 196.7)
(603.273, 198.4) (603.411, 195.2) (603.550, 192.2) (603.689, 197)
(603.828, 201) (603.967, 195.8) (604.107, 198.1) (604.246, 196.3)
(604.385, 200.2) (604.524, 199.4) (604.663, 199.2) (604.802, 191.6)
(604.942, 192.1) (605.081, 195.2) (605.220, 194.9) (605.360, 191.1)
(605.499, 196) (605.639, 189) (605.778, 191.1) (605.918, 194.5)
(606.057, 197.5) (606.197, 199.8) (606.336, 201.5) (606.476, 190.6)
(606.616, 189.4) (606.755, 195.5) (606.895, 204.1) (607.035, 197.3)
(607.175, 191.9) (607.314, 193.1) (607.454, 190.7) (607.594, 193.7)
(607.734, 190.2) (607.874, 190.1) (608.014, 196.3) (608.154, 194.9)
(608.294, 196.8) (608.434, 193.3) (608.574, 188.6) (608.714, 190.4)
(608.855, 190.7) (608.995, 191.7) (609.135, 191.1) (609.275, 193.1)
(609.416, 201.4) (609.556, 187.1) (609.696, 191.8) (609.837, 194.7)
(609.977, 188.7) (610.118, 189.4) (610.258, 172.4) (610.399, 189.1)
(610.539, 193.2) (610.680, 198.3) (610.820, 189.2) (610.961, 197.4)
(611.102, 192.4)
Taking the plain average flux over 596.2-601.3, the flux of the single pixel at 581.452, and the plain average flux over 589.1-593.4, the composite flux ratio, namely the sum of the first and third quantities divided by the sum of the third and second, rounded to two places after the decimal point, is 0.97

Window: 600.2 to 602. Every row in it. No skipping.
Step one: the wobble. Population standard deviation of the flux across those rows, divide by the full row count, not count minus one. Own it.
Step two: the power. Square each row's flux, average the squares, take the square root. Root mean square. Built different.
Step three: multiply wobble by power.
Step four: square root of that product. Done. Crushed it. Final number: 22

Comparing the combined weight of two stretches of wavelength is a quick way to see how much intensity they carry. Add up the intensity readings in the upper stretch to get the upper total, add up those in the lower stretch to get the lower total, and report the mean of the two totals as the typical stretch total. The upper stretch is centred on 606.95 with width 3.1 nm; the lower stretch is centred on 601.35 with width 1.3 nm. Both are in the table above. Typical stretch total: 3009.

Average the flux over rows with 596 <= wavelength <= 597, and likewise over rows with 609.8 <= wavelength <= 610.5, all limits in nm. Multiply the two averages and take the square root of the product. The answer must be 191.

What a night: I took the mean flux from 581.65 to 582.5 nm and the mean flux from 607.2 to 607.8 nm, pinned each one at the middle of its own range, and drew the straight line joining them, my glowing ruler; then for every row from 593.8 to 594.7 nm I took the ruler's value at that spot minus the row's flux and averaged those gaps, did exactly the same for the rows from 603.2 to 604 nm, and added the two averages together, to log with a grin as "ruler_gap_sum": -4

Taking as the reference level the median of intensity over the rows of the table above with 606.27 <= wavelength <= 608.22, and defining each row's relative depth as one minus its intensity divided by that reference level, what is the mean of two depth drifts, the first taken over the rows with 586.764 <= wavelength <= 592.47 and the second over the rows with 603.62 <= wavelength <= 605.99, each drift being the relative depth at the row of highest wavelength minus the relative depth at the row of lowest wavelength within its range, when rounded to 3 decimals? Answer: 0.016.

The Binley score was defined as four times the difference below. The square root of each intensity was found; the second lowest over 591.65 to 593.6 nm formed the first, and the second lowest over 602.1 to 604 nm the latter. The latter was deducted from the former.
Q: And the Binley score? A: 0.32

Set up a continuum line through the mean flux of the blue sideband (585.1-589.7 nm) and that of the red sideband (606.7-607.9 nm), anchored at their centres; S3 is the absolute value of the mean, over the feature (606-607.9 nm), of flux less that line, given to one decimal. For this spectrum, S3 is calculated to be 0.6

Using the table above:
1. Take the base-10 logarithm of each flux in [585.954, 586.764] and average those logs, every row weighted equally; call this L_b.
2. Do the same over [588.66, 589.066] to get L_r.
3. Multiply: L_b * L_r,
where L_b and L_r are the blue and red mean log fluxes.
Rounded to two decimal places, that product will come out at 5.11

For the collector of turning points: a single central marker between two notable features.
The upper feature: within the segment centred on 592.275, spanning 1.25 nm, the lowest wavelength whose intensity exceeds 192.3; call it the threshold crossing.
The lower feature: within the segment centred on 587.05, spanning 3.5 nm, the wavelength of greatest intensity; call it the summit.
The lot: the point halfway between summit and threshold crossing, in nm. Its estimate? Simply 589.41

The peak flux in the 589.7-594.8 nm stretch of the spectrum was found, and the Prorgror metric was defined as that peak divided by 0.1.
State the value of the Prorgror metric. 2073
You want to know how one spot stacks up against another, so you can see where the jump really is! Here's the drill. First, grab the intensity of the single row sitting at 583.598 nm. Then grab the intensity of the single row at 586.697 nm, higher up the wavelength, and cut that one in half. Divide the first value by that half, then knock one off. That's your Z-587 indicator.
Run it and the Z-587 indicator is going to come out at 1.15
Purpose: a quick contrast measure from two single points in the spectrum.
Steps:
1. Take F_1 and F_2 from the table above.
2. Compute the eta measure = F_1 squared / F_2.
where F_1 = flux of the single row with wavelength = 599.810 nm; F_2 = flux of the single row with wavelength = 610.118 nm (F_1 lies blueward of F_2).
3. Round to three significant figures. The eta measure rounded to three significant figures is 192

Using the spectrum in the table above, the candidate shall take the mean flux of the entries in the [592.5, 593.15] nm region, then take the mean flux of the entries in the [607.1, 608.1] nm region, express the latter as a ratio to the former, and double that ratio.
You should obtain 1.95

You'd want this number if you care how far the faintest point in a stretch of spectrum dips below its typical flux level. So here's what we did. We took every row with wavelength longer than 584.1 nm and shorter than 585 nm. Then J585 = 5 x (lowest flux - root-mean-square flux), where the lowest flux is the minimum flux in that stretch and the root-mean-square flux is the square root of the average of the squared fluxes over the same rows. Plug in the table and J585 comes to -63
